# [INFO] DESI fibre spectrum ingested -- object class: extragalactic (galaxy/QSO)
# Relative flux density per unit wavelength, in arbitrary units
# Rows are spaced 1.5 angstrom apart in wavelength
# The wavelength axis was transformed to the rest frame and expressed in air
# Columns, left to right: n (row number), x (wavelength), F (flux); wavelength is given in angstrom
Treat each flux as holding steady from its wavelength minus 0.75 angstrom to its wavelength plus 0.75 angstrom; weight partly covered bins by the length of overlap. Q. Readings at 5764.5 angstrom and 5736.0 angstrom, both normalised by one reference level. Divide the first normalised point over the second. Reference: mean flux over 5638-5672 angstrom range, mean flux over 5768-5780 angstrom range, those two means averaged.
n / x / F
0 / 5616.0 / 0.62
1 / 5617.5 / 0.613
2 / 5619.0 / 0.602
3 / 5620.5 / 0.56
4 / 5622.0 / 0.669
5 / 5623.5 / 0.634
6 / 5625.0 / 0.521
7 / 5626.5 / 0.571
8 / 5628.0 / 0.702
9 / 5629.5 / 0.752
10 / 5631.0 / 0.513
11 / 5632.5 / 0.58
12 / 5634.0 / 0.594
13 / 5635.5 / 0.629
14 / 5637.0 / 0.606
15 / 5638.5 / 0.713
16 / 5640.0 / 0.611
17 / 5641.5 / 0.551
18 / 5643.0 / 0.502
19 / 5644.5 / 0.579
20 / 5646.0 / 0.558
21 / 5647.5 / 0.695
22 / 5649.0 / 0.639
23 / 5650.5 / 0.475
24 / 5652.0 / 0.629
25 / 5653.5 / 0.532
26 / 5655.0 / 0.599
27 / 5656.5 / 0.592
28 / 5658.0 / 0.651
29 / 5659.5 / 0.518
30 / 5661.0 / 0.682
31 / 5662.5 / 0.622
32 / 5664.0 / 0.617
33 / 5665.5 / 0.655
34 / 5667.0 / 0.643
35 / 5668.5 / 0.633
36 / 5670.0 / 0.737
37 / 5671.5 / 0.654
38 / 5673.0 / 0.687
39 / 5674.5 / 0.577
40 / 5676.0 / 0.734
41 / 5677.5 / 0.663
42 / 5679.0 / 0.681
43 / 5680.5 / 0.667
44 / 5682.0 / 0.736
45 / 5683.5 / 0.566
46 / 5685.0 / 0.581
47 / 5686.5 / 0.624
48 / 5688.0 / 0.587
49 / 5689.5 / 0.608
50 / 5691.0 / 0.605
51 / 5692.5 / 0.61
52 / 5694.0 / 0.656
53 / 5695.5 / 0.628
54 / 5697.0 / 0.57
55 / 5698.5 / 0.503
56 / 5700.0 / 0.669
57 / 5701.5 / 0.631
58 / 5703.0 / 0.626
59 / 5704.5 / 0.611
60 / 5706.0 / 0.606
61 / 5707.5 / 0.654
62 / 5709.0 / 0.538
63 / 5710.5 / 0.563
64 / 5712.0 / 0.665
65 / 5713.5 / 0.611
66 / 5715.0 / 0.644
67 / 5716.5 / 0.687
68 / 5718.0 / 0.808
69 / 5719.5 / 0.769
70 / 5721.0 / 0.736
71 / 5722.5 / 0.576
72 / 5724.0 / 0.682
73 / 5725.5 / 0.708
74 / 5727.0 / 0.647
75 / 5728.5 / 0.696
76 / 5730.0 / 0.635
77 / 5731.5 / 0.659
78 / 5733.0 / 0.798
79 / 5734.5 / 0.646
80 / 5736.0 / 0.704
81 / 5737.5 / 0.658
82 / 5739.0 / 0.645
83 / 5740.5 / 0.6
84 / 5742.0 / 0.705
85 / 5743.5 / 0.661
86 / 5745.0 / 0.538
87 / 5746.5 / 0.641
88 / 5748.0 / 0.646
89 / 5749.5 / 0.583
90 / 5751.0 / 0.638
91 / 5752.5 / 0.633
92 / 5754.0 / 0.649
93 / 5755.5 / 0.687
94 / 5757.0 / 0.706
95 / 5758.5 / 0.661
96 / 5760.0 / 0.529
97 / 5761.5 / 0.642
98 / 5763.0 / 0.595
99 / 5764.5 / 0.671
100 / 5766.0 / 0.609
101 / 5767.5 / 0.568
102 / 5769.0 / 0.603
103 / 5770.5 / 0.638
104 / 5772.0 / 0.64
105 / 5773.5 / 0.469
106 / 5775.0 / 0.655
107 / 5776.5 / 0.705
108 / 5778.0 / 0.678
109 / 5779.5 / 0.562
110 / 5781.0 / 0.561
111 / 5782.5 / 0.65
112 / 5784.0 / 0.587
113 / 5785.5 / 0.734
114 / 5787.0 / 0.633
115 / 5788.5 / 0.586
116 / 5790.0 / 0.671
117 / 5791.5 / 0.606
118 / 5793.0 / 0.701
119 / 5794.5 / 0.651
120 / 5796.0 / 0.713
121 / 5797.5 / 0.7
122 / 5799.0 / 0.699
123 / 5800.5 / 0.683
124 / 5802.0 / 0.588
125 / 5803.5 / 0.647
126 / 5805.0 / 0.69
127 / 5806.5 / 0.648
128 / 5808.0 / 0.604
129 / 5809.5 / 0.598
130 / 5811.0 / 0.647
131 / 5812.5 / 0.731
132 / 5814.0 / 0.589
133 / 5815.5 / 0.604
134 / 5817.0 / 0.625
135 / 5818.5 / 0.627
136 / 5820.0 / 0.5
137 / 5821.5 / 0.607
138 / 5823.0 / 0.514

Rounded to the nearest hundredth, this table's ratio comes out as 0.95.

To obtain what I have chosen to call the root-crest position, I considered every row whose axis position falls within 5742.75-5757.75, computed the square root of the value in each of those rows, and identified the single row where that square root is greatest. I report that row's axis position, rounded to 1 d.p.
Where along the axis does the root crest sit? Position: 5757.0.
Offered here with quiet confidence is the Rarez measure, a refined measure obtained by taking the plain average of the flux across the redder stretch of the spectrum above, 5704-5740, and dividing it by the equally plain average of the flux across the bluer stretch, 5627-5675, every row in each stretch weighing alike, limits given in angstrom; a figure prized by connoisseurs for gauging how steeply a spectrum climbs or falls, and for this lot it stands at 1.078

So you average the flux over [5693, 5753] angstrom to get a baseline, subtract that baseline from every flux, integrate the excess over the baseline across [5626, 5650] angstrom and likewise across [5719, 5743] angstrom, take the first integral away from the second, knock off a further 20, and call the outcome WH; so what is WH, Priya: -18.4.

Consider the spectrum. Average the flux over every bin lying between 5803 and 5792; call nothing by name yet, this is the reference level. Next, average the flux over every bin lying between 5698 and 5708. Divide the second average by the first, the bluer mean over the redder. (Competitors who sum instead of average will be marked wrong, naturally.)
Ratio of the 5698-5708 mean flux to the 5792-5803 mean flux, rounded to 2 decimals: 0.91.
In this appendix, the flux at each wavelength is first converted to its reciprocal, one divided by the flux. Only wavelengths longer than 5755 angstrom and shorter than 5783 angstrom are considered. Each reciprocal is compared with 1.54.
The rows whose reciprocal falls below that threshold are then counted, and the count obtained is 8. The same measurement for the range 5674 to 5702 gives 7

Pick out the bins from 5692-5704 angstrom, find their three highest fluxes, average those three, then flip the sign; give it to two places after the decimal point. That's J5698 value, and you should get -0.65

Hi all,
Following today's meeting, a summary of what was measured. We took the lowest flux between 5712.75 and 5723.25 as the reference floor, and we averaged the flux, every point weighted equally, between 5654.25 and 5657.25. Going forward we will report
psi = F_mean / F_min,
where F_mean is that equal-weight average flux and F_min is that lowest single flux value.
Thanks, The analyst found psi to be 1.03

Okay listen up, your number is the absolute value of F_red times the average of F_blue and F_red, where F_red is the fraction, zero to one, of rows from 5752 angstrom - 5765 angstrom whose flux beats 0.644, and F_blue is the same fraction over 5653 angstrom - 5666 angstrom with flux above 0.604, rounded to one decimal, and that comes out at 0.3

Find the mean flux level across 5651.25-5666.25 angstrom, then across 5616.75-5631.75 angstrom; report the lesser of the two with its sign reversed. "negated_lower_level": -0.610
